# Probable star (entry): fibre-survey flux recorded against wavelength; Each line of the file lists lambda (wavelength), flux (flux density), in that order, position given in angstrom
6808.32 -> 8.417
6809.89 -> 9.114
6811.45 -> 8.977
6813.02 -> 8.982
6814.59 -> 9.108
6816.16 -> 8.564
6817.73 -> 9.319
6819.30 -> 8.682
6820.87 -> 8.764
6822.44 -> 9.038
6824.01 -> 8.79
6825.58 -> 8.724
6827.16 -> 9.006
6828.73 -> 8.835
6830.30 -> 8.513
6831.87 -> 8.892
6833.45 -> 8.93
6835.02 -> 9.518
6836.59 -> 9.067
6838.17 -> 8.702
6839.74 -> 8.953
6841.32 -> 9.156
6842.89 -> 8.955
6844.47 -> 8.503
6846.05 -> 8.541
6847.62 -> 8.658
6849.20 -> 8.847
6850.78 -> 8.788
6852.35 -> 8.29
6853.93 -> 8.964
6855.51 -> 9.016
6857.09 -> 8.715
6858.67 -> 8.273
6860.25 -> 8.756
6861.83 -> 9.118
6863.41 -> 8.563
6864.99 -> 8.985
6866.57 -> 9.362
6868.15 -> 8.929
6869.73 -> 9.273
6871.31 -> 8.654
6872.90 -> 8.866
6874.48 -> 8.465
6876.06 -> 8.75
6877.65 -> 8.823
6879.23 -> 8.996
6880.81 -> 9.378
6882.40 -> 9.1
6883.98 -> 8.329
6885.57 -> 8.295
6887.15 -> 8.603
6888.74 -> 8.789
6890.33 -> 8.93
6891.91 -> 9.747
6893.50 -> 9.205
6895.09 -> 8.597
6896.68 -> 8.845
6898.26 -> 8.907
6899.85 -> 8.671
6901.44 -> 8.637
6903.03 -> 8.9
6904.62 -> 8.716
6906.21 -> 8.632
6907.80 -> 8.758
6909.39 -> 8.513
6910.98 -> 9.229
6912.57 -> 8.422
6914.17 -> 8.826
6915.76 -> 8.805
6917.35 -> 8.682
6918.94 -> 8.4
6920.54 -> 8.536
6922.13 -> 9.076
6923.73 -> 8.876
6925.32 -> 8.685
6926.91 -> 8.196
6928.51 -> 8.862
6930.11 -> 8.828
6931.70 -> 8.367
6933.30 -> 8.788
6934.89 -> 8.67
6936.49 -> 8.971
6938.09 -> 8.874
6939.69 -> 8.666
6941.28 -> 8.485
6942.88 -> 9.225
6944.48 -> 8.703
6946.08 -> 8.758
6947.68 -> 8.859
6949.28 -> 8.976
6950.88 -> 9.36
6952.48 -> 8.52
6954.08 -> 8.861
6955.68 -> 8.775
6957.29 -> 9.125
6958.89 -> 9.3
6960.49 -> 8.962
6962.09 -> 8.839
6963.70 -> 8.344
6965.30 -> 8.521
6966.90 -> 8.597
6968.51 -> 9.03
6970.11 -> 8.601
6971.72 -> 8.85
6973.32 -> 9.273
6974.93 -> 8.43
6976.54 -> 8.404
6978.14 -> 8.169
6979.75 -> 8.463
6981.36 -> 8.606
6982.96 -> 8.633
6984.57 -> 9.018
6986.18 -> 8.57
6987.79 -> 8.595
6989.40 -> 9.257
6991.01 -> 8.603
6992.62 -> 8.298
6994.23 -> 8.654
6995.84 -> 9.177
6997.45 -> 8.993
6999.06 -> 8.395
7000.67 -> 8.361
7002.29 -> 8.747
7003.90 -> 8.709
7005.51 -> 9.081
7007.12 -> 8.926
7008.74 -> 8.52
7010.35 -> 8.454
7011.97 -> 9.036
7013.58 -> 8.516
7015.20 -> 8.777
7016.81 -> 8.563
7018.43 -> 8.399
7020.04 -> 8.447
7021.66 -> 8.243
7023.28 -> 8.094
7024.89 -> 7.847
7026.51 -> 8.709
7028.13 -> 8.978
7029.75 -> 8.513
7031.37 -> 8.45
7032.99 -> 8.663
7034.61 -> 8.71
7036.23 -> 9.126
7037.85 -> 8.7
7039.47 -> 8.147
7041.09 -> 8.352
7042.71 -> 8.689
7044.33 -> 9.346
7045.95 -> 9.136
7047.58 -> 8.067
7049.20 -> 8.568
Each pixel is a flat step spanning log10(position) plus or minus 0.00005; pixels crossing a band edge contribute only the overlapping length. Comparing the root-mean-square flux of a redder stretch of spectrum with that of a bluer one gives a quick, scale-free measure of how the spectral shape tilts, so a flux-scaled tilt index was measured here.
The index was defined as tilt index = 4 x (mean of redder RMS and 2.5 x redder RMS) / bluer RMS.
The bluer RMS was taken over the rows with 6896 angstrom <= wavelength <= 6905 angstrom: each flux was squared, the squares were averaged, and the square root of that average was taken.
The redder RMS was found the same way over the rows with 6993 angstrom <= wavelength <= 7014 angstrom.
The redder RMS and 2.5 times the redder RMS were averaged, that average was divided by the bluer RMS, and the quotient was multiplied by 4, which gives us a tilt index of 6.97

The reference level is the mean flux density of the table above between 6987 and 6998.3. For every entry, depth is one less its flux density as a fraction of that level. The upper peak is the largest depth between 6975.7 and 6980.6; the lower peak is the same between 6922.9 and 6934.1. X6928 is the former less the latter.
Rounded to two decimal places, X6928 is 0.00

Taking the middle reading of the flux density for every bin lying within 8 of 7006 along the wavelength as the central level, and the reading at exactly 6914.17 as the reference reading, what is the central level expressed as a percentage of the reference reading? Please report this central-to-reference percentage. 98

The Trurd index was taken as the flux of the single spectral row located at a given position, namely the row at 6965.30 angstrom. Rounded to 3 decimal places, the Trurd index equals 8.521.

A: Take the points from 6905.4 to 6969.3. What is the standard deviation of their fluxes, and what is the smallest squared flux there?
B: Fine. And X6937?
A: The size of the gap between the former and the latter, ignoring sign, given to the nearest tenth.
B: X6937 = 66.9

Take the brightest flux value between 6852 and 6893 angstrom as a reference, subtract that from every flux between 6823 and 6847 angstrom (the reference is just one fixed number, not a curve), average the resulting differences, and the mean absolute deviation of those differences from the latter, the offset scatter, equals 0.20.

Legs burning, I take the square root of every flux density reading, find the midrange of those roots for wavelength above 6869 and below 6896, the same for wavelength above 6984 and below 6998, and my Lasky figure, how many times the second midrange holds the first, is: 0.987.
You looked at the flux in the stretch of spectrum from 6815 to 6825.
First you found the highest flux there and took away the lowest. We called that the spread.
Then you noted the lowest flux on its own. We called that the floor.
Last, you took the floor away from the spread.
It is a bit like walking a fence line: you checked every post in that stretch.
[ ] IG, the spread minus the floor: -7.8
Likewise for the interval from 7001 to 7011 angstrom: -7.8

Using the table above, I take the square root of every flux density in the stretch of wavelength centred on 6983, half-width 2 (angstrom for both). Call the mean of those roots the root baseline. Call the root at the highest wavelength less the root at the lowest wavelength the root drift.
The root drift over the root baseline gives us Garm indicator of 0.023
